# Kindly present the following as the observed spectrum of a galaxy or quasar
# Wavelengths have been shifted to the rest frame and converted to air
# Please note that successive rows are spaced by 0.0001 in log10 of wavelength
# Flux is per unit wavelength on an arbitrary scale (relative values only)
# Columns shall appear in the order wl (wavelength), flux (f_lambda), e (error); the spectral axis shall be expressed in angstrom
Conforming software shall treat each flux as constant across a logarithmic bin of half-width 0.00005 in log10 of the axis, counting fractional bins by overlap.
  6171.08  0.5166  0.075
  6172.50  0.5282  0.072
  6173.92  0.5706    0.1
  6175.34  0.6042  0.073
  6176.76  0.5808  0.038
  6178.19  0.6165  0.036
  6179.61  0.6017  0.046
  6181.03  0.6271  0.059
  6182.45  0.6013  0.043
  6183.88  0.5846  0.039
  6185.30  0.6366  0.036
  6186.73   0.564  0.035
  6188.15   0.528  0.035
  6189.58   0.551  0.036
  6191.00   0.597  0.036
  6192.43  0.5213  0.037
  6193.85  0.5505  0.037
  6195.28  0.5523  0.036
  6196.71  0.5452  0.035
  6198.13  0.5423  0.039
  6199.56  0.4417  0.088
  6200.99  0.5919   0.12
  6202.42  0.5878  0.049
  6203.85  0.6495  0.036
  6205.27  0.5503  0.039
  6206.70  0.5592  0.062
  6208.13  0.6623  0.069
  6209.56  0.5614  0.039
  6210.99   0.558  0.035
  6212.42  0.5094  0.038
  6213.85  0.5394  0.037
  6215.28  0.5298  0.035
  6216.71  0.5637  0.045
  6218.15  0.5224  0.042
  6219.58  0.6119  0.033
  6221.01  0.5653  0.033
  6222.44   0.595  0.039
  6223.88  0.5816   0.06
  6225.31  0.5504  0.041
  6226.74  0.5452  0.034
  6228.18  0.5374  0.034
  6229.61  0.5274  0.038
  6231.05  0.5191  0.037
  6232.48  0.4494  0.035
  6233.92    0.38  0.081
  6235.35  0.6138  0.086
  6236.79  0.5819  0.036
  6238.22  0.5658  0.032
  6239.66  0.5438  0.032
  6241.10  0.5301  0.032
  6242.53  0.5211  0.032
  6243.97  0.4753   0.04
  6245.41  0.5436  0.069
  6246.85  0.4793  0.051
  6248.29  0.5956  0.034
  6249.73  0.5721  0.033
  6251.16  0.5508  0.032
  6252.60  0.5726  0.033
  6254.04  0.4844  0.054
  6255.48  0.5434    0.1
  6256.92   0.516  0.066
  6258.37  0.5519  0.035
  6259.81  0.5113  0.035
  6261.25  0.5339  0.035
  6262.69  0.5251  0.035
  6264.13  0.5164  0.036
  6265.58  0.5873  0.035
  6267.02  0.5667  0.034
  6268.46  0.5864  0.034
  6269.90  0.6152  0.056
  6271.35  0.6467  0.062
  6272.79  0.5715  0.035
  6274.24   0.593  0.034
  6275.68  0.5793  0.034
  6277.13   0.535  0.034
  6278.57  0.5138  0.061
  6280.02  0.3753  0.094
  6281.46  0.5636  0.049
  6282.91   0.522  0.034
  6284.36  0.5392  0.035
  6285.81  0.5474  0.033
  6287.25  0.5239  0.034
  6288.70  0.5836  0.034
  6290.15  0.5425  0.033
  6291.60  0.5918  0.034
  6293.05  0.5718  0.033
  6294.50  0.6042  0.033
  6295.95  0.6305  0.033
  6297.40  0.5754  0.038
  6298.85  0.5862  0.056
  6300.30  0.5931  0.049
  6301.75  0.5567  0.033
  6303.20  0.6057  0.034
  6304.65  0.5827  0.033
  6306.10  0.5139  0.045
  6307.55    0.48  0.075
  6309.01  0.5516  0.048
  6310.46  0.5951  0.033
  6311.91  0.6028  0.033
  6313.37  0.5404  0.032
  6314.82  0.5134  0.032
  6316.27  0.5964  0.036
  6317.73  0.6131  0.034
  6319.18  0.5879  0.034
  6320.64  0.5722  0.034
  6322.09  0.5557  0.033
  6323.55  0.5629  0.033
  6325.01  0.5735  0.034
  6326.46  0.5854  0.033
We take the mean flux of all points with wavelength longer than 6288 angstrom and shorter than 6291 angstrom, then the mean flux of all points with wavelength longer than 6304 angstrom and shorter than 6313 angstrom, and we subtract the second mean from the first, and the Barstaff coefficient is 0.01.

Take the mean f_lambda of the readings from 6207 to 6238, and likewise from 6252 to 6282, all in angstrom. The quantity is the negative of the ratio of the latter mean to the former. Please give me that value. -1.00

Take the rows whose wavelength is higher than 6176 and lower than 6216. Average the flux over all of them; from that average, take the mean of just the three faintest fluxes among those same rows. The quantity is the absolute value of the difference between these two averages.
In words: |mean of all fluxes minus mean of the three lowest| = 0.079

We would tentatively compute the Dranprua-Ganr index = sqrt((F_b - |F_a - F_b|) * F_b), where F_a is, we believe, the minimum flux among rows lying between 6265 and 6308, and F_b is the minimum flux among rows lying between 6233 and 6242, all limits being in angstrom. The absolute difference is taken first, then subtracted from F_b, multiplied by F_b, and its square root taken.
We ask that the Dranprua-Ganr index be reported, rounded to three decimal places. 0.378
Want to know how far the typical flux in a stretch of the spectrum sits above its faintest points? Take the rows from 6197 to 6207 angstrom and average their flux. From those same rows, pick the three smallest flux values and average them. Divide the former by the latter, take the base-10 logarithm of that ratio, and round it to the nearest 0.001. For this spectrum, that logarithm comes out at 0.040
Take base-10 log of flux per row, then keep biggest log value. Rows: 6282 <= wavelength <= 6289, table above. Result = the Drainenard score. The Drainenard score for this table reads -0.23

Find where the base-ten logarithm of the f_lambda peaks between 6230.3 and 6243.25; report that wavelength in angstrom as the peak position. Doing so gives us 6235.35 angstrom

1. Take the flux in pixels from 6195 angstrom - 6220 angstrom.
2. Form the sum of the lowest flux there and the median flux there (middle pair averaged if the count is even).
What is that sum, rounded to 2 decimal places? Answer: 1.00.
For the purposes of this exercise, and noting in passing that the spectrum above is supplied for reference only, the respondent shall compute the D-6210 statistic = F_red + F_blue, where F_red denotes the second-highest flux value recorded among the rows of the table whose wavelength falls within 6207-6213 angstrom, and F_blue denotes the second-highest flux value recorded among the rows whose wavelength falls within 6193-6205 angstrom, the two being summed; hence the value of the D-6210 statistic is 1.153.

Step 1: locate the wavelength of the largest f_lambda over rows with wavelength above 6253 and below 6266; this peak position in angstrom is 6265.58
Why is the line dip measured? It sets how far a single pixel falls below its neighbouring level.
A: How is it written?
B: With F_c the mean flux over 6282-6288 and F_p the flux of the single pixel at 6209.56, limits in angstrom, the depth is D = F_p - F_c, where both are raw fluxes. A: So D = 0.028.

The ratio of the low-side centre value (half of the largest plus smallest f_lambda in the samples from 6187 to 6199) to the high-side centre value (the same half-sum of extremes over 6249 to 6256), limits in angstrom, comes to 1.06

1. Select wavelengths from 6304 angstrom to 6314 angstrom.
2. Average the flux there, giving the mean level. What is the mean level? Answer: 0.55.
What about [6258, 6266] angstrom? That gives 0.54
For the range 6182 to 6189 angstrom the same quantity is 0.58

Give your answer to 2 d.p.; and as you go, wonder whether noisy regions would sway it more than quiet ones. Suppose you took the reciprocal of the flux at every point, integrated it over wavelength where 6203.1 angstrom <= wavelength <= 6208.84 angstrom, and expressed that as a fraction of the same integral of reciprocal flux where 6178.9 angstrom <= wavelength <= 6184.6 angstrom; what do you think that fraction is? 1.01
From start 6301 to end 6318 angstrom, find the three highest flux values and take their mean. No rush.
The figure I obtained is 0.607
